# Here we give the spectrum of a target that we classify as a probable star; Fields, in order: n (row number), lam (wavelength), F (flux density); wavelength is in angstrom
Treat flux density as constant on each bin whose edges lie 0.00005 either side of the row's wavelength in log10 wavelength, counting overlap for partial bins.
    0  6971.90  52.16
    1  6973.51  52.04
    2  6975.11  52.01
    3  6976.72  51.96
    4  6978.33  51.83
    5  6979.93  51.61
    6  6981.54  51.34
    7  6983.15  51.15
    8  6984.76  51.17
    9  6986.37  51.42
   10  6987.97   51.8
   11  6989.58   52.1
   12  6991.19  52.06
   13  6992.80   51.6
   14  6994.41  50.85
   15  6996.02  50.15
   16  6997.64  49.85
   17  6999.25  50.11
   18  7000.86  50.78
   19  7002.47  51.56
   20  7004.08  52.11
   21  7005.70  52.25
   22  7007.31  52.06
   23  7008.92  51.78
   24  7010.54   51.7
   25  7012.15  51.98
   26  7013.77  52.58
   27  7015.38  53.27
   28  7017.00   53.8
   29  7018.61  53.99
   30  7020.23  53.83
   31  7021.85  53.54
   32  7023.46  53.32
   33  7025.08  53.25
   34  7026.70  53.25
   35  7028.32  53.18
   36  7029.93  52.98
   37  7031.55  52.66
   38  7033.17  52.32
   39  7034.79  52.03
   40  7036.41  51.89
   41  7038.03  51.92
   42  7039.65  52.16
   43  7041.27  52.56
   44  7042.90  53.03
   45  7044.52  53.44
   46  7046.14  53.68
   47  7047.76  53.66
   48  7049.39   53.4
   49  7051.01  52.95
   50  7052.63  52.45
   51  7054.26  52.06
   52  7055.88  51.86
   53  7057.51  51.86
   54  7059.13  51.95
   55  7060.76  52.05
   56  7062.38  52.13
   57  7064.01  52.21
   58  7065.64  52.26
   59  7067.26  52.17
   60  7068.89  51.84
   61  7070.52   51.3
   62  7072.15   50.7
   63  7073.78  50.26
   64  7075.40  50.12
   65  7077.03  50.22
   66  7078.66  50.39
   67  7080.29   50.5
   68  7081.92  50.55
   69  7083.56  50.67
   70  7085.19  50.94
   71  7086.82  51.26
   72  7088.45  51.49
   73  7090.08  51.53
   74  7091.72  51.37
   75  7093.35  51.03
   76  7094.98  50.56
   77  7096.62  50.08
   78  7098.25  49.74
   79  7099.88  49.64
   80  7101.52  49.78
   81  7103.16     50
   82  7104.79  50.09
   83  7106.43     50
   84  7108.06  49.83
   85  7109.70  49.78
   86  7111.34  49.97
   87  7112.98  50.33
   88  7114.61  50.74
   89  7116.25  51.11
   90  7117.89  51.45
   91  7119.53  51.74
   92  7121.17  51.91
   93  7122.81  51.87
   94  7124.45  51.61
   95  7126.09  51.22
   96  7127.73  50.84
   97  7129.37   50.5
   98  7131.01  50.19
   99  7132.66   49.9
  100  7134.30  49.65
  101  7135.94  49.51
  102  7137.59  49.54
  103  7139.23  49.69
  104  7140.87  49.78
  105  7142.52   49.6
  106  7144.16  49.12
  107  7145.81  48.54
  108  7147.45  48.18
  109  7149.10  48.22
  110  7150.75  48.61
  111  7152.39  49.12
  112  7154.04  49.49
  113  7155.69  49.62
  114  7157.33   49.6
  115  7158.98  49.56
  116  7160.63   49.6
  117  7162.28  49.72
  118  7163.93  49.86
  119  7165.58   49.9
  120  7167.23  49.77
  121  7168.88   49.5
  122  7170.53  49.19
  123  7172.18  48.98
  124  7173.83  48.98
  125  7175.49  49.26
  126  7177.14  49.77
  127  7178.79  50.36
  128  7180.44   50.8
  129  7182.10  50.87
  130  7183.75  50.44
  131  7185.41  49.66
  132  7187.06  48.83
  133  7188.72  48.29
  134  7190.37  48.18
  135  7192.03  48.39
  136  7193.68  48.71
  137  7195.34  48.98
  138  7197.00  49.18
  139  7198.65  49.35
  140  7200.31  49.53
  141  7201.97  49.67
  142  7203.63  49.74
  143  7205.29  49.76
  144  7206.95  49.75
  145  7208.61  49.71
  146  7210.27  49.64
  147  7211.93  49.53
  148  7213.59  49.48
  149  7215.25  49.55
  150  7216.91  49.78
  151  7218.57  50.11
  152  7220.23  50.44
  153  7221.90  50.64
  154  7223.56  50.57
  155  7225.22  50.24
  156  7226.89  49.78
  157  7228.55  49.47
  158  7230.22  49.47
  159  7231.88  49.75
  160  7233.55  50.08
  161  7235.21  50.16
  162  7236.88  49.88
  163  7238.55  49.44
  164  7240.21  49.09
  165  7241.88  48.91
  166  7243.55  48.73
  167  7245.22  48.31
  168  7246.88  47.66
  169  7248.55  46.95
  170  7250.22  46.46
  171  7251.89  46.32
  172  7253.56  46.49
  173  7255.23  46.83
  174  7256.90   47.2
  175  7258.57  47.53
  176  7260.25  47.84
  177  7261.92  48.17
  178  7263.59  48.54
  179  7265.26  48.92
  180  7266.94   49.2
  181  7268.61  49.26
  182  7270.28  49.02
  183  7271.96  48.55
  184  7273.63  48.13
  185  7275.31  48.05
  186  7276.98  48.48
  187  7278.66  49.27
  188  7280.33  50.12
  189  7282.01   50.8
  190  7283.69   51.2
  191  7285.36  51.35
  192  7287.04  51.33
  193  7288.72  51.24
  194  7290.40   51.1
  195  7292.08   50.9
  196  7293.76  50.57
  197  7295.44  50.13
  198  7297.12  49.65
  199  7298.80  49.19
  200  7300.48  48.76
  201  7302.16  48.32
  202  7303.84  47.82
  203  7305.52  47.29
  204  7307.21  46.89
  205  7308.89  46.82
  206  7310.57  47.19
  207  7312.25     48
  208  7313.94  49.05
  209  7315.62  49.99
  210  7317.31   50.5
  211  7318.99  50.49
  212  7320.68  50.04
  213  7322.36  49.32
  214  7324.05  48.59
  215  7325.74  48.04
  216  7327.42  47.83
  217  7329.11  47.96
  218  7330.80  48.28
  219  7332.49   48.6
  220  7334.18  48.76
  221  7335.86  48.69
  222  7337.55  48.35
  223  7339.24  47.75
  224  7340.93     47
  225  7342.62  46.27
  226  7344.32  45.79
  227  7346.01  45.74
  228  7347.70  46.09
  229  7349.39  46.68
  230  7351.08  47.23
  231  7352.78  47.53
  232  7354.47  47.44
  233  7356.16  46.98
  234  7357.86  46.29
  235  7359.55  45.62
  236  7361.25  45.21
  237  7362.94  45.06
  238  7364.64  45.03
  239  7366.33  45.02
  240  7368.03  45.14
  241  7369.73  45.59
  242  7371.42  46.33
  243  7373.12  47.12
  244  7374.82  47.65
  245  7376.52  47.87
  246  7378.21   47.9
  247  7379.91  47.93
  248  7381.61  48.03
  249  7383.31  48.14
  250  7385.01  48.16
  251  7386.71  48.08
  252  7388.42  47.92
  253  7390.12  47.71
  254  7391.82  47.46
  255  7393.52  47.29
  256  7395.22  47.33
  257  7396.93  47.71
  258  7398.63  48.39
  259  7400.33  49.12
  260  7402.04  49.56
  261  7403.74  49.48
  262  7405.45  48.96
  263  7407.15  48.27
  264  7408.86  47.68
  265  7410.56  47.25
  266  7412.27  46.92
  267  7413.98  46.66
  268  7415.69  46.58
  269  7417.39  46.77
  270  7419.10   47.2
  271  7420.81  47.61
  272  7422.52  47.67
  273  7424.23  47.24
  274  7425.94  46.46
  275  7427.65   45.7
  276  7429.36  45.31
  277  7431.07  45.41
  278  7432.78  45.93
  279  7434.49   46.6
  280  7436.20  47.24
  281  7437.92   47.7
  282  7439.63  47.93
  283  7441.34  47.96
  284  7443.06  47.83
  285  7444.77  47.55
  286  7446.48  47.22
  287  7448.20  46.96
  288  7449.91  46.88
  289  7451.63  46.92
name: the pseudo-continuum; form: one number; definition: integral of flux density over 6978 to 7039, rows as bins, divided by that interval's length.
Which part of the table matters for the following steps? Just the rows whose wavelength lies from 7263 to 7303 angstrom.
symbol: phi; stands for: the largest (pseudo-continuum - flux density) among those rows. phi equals 4.0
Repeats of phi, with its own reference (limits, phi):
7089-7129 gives 2.5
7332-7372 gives 7.1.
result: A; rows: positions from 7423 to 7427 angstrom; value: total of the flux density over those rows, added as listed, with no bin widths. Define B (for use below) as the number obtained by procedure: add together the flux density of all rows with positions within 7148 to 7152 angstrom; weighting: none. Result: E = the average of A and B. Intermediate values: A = 94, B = 97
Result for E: 95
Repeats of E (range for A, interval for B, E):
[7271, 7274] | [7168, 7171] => 98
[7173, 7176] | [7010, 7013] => 101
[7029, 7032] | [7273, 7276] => 101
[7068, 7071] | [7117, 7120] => 103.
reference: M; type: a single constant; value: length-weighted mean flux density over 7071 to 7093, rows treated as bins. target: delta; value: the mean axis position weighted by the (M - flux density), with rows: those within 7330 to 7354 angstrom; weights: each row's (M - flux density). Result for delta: 7343.2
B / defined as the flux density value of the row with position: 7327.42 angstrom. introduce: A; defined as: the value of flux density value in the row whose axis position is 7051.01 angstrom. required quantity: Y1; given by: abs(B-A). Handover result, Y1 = 5.1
